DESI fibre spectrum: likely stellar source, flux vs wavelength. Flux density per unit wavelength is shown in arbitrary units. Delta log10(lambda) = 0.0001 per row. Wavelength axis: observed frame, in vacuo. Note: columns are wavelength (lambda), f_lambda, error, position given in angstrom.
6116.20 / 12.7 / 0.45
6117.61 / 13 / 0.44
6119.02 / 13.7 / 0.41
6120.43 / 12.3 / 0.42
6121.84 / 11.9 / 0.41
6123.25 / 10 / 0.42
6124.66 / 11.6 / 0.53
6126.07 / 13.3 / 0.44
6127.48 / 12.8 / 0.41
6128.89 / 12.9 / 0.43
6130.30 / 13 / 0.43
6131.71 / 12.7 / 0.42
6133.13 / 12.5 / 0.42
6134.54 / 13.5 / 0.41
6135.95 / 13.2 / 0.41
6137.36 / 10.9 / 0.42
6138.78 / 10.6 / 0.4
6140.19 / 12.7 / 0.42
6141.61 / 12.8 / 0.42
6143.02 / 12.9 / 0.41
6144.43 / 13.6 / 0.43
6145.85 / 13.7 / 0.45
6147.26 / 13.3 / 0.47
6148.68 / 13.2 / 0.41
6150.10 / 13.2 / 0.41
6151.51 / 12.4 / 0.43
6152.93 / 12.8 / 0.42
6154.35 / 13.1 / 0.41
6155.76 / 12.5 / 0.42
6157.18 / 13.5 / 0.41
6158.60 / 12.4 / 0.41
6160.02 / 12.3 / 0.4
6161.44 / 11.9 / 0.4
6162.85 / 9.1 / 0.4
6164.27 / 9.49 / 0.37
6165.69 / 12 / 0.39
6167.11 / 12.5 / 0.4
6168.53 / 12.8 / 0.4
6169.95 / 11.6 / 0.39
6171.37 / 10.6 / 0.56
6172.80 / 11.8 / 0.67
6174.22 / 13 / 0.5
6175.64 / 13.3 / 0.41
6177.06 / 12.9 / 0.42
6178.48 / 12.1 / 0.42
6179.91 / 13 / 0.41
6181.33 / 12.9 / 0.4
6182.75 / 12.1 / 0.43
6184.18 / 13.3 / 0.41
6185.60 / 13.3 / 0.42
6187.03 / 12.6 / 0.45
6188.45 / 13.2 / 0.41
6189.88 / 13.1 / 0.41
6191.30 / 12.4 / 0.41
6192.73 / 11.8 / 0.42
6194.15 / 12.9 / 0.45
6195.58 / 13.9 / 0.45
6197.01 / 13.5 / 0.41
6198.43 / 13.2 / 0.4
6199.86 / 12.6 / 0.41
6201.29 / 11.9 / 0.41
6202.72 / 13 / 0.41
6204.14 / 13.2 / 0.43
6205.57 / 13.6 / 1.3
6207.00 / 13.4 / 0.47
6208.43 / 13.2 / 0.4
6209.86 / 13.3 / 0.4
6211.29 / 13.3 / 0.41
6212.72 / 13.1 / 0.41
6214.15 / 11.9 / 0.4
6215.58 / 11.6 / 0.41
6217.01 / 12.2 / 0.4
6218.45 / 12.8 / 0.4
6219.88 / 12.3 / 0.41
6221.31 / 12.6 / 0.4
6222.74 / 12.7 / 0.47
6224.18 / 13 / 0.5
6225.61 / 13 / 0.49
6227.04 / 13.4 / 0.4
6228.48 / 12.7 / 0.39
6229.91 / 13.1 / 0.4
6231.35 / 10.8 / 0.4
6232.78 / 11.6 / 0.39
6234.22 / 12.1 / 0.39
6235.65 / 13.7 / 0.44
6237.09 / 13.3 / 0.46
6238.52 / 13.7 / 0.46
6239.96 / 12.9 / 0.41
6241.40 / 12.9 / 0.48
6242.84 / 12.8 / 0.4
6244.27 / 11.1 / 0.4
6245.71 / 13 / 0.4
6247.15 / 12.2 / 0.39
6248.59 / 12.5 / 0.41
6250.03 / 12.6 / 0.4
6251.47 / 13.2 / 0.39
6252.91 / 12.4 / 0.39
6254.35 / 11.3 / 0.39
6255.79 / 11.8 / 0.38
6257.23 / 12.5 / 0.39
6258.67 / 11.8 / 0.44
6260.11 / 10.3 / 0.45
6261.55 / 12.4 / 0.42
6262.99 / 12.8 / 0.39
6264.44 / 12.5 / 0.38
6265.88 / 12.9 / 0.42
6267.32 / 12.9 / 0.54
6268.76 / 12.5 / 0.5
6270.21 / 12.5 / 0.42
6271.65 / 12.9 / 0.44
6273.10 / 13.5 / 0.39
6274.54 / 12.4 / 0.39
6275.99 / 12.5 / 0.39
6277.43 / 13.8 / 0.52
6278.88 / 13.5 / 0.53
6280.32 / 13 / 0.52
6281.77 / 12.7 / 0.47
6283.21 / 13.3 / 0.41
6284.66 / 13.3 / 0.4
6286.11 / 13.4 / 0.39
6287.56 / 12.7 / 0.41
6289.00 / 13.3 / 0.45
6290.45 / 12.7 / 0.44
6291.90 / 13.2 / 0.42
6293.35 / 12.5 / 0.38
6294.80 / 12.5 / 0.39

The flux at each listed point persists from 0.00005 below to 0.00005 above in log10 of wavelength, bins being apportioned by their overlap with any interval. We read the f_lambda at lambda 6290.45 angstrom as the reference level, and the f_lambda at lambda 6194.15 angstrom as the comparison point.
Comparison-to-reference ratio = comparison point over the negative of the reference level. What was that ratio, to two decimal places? -1.02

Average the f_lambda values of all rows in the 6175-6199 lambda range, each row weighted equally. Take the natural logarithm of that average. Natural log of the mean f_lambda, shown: 2.56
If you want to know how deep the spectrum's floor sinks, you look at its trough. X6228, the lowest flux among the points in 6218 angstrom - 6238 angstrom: 10.8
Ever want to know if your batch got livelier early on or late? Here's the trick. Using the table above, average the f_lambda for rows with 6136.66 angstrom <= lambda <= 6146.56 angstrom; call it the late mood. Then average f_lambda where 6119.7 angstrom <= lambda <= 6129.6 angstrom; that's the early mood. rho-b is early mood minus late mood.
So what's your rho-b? -0.34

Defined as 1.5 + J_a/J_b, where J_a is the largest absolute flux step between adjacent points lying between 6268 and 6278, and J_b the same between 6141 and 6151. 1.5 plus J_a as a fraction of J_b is 3.4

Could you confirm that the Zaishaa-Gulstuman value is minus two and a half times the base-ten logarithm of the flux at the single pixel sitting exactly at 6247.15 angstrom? -2.72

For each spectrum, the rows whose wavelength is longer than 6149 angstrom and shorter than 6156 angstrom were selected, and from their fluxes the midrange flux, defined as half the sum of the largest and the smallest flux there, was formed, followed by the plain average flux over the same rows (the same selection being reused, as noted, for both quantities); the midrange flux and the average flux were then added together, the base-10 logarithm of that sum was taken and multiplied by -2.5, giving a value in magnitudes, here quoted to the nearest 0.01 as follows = -3.52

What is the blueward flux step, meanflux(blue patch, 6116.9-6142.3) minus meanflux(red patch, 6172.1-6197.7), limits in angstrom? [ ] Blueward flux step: -0.43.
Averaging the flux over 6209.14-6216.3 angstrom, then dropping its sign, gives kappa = 12.6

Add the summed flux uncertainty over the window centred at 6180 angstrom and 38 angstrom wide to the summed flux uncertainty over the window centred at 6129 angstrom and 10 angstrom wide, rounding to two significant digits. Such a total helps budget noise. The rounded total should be 15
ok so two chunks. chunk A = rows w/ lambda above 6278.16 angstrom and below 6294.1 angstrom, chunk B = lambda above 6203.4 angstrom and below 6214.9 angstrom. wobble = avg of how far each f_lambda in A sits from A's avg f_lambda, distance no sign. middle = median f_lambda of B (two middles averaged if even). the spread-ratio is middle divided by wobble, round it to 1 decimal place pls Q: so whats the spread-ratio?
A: 43.6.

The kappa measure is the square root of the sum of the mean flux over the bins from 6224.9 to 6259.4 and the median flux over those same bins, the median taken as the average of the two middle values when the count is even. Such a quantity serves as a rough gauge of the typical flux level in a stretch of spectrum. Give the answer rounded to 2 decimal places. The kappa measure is 5.02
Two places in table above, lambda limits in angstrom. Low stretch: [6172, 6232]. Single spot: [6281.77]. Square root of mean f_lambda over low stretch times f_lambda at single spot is 12.7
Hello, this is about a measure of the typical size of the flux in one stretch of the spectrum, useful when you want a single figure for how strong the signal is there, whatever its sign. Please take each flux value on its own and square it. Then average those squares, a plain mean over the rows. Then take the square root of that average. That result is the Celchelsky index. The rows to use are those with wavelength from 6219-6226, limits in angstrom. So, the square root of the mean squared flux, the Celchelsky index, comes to 12.7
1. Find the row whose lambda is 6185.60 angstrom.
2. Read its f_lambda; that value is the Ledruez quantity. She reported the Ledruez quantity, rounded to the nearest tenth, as 13.3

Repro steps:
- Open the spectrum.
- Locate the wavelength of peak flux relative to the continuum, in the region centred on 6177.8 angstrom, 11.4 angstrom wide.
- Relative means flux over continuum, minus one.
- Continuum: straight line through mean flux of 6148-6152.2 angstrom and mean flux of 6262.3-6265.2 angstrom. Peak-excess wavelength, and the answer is 6175.64 angstrom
